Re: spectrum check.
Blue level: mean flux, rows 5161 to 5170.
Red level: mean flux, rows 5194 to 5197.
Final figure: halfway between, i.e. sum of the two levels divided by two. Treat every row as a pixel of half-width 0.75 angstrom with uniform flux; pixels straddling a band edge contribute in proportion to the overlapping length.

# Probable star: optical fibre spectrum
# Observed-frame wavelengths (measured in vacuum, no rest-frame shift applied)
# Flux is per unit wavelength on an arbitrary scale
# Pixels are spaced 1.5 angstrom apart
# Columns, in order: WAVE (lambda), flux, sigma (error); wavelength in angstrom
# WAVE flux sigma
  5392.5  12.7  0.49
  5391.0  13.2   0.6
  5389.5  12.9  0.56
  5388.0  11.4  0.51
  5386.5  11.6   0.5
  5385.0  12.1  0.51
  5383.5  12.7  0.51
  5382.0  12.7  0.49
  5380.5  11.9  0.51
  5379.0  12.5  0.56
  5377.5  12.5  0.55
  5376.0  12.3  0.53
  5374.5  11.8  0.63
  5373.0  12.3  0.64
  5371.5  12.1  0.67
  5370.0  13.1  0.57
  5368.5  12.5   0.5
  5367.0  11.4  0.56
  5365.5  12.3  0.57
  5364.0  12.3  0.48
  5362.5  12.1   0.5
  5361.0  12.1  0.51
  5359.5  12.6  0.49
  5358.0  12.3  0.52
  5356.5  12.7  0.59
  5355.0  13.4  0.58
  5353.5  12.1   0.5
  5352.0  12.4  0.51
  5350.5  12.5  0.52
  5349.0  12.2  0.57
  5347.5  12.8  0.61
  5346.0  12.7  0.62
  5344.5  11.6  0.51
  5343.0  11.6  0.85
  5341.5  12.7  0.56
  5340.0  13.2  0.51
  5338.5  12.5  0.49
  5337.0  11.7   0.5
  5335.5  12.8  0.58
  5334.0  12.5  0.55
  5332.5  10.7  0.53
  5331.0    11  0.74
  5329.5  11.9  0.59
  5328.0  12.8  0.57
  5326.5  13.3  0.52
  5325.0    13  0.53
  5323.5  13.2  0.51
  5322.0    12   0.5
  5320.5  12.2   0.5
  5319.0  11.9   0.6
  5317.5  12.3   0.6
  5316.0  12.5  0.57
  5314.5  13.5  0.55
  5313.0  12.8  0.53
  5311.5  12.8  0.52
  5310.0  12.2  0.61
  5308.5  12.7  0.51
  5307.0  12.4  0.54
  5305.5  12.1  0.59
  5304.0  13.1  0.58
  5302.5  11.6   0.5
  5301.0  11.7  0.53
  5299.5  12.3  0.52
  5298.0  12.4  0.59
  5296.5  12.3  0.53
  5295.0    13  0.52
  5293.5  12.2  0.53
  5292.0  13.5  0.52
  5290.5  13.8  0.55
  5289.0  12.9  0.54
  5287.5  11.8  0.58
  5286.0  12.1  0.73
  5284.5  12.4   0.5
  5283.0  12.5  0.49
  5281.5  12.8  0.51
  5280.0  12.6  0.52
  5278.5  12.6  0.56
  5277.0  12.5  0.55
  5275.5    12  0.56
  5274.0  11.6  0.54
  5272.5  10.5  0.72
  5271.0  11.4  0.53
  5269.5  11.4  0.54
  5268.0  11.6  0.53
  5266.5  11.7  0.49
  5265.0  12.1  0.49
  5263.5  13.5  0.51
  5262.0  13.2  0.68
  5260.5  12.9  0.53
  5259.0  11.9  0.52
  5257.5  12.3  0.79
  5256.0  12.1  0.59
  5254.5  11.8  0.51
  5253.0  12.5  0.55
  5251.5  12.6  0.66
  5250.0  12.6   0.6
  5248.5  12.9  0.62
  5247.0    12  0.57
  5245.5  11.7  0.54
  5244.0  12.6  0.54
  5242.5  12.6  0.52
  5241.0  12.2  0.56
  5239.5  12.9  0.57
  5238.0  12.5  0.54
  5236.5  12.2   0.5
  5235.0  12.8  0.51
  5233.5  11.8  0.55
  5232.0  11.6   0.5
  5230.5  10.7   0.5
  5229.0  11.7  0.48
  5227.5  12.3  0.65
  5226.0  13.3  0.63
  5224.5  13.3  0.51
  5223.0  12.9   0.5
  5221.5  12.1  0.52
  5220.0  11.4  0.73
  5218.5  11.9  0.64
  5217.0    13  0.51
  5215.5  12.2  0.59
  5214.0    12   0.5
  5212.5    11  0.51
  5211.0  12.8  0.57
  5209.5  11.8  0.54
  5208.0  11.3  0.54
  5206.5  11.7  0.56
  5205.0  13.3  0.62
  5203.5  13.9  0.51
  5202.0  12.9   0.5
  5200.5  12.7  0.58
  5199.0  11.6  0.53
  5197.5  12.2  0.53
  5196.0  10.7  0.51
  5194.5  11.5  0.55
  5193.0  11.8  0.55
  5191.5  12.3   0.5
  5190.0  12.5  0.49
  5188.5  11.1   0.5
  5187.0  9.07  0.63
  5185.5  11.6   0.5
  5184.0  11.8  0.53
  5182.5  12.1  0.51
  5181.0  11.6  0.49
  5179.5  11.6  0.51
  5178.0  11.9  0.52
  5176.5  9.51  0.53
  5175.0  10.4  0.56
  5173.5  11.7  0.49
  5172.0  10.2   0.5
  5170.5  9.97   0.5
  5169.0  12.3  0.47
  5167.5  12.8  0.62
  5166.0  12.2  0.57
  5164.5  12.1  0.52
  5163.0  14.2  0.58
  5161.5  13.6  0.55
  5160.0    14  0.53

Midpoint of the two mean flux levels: 12.0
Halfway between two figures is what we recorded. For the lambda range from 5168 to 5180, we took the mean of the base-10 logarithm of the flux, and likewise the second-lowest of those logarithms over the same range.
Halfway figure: 1.02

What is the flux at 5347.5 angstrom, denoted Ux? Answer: 12.8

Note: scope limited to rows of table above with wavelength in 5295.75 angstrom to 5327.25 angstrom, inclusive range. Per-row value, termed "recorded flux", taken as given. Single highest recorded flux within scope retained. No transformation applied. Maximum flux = 13.5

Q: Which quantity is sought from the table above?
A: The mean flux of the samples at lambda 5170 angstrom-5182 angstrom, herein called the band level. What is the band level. 10.9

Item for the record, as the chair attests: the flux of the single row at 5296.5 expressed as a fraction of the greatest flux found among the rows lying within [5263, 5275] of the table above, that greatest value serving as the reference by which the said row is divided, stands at 0.91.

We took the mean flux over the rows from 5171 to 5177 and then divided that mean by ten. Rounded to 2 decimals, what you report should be 1.05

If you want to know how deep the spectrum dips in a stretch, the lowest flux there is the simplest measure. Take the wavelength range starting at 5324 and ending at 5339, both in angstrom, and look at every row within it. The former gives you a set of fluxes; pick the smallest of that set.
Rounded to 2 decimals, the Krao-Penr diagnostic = 10.70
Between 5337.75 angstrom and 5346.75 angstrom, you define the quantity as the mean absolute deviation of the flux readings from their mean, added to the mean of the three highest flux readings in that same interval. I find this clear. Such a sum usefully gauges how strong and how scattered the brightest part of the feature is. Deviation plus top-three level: 13.4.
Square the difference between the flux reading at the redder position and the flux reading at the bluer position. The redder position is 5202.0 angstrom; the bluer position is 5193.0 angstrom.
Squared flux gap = 1.2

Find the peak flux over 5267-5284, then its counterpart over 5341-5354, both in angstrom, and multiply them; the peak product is 164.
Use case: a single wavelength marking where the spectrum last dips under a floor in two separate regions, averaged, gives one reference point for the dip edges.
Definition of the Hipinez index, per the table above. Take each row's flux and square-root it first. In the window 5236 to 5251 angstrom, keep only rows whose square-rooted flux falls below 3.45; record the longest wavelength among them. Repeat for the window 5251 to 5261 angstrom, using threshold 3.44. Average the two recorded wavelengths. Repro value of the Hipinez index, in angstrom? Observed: 5250.0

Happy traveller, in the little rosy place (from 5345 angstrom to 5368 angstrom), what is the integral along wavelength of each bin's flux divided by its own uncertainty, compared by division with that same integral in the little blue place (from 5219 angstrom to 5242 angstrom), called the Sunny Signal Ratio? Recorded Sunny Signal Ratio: 1.02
